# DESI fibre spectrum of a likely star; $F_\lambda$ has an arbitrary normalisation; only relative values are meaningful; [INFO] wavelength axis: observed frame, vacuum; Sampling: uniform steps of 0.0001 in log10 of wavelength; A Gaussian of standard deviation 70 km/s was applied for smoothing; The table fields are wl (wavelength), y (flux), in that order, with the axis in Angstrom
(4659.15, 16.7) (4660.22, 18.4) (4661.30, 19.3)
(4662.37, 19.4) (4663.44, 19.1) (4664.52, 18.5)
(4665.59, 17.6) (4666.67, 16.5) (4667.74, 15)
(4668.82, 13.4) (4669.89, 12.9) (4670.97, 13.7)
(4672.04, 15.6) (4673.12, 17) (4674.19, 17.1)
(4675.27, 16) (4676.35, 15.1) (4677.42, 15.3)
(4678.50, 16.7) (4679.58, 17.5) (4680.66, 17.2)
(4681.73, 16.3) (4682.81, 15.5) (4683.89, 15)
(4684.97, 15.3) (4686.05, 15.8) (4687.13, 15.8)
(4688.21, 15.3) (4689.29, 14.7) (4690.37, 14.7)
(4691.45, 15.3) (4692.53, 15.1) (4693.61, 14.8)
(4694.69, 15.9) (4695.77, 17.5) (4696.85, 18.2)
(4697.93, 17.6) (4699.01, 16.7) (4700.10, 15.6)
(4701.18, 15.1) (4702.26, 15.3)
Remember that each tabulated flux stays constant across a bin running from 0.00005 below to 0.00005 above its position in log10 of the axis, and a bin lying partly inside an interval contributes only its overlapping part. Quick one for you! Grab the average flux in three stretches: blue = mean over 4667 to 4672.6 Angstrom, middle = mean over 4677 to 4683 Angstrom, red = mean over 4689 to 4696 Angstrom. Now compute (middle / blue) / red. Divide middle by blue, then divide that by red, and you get 0.0754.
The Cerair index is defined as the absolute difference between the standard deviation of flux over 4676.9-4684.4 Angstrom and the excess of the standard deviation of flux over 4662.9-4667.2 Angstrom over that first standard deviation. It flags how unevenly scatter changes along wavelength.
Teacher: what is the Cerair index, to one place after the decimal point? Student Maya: 0.8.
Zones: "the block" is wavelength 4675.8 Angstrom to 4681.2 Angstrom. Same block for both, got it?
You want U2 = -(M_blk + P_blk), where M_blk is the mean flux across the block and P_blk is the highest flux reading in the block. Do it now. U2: -33.9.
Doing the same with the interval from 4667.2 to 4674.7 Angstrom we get -32.1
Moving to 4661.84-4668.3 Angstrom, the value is -37.1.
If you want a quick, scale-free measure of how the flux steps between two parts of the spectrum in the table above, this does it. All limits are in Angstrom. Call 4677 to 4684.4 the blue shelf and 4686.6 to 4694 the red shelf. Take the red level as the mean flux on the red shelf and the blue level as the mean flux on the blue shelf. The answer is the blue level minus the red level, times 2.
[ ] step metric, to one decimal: 2.2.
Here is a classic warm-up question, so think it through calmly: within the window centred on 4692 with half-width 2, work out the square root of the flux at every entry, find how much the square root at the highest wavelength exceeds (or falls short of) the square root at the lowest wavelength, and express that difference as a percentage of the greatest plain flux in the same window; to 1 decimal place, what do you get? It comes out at 0.1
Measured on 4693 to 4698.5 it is 1.9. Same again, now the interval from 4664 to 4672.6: -1.9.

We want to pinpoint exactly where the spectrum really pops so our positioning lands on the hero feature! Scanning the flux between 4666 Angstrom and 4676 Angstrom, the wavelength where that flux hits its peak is 4674.19 Angstrom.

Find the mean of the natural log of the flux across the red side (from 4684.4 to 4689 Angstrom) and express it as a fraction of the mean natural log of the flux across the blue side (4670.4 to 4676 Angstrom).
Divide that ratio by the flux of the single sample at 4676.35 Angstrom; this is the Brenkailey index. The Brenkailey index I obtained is 0.0658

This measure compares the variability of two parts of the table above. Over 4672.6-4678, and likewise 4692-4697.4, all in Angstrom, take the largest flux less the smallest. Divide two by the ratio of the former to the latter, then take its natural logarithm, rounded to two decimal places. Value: 1.22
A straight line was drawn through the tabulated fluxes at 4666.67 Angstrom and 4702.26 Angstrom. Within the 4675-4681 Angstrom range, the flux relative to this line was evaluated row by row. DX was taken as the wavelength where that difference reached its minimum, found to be 4676.35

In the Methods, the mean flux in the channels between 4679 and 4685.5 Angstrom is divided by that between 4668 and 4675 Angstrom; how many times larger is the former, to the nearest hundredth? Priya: 1.08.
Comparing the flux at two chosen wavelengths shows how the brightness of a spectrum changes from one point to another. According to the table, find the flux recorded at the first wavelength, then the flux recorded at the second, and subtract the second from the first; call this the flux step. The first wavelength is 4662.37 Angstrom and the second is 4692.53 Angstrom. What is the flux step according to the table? 4.3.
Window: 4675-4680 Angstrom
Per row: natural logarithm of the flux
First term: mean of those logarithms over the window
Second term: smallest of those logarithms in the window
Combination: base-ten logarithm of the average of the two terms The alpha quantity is 0.439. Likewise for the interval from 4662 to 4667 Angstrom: 0.455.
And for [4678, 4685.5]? 0.439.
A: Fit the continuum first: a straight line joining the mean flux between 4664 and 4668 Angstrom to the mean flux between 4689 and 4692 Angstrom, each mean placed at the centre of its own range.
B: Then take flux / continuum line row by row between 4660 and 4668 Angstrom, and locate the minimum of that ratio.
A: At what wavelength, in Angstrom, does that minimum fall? 4667.74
